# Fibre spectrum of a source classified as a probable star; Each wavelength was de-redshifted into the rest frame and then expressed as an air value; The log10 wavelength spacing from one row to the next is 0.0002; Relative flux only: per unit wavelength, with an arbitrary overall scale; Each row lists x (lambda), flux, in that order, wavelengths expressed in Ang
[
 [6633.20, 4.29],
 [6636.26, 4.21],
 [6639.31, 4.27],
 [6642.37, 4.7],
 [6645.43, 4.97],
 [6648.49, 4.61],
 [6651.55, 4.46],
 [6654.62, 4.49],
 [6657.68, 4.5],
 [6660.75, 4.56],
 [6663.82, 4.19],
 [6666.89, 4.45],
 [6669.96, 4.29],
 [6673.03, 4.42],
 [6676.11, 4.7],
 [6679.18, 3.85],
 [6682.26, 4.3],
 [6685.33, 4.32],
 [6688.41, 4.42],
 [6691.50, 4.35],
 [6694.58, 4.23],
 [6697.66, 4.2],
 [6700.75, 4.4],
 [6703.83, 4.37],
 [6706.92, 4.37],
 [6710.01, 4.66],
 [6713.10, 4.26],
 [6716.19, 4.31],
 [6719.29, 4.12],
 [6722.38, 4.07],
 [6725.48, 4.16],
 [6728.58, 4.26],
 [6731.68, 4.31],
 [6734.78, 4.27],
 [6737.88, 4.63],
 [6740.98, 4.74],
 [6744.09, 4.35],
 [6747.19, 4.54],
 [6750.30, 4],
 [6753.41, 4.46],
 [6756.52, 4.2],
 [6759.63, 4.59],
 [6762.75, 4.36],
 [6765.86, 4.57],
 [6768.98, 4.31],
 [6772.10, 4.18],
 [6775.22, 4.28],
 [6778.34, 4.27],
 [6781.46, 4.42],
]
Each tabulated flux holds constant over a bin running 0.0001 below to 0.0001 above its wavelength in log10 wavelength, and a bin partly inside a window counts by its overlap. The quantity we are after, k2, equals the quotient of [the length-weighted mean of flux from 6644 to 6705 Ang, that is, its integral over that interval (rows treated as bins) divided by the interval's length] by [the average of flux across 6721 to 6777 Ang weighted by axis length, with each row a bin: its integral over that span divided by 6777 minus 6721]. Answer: 1.01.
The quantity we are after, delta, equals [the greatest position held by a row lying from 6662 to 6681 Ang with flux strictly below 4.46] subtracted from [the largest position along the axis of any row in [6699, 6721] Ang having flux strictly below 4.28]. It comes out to 40.1 Ang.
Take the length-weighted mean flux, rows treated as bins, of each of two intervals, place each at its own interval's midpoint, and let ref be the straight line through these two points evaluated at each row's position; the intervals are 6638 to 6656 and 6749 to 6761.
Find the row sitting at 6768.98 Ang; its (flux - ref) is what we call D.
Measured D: 0.03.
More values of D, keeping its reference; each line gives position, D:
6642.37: 0.10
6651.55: -0.12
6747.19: 0.20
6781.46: 0.17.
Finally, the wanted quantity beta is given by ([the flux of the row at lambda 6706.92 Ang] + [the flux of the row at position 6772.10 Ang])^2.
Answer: 73.1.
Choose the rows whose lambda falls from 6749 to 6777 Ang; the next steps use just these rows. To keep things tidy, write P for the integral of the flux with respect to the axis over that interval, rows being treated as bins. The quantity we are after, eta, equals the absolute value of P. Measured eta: 121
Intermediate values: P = 121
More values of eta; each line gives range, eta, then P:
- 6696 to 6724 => 121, 121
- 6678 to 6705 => 115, 115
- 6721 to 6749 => 122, 122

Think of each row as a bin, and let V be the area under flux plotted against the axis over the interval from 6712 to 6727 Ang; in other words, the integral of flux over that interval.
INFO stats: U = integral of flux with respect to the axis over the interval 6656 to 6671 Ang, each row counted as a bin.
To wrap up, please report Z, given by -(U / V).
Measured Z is -1.05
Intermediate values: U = 66.0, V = 62.7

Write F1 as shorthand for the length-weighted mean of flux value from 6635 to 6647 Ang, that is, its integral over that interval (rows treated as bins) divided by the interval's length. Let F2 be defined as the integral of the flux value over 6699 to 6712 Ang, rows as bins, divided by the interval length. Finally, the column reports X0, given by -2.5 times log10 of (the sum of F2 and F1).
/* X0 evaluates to -2.384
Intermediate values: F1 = 4.55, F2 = 4.44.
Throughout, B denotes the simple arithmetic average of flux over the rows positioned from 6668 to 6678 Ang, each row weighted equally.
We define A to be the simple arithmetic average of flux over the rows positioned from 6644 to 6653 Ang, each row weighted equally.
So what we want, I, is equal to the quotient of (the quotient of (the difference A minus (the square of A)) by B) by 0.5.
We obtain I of -7.7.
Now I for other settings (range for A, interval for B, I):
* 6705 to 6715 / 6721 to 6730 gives -7.3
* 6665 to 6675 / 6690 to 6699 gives -7.0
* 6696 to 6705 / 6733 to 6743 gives -6.3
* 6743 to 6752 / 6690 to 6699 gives -6.7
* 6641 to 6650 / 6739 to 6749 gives -7.9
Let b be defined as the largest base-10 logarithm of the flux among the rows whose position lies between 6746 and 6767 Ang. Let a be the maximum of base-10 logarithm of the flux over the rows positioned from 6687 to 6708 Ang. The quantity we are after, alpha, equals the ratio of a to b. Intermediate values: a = 0.645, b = 0.662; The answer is 0.98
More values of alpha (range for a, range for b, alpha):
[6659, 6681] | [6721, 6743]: 0.99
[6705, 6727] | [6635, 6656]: 0.96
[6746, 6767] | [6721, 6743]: 0.98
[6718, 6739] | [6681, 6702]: 1.03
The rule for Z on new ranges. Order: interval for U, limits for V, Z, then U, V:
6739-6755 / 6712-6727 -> -1.13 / 70.8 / 62.7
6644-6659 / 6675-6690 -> -1.07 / 69.1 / 64.6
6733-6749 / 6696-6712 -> -1.02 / 71.9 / 70.3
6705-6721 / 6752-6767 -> -1.04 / 69.5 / 66.5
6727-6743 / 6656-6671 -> -1.08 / 71.0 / 66.0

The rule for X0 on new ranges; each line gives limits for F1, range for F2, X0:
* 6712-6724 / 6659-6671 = -2.332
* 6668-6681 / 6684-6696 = -2.342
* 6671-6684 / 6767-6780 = -2.335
